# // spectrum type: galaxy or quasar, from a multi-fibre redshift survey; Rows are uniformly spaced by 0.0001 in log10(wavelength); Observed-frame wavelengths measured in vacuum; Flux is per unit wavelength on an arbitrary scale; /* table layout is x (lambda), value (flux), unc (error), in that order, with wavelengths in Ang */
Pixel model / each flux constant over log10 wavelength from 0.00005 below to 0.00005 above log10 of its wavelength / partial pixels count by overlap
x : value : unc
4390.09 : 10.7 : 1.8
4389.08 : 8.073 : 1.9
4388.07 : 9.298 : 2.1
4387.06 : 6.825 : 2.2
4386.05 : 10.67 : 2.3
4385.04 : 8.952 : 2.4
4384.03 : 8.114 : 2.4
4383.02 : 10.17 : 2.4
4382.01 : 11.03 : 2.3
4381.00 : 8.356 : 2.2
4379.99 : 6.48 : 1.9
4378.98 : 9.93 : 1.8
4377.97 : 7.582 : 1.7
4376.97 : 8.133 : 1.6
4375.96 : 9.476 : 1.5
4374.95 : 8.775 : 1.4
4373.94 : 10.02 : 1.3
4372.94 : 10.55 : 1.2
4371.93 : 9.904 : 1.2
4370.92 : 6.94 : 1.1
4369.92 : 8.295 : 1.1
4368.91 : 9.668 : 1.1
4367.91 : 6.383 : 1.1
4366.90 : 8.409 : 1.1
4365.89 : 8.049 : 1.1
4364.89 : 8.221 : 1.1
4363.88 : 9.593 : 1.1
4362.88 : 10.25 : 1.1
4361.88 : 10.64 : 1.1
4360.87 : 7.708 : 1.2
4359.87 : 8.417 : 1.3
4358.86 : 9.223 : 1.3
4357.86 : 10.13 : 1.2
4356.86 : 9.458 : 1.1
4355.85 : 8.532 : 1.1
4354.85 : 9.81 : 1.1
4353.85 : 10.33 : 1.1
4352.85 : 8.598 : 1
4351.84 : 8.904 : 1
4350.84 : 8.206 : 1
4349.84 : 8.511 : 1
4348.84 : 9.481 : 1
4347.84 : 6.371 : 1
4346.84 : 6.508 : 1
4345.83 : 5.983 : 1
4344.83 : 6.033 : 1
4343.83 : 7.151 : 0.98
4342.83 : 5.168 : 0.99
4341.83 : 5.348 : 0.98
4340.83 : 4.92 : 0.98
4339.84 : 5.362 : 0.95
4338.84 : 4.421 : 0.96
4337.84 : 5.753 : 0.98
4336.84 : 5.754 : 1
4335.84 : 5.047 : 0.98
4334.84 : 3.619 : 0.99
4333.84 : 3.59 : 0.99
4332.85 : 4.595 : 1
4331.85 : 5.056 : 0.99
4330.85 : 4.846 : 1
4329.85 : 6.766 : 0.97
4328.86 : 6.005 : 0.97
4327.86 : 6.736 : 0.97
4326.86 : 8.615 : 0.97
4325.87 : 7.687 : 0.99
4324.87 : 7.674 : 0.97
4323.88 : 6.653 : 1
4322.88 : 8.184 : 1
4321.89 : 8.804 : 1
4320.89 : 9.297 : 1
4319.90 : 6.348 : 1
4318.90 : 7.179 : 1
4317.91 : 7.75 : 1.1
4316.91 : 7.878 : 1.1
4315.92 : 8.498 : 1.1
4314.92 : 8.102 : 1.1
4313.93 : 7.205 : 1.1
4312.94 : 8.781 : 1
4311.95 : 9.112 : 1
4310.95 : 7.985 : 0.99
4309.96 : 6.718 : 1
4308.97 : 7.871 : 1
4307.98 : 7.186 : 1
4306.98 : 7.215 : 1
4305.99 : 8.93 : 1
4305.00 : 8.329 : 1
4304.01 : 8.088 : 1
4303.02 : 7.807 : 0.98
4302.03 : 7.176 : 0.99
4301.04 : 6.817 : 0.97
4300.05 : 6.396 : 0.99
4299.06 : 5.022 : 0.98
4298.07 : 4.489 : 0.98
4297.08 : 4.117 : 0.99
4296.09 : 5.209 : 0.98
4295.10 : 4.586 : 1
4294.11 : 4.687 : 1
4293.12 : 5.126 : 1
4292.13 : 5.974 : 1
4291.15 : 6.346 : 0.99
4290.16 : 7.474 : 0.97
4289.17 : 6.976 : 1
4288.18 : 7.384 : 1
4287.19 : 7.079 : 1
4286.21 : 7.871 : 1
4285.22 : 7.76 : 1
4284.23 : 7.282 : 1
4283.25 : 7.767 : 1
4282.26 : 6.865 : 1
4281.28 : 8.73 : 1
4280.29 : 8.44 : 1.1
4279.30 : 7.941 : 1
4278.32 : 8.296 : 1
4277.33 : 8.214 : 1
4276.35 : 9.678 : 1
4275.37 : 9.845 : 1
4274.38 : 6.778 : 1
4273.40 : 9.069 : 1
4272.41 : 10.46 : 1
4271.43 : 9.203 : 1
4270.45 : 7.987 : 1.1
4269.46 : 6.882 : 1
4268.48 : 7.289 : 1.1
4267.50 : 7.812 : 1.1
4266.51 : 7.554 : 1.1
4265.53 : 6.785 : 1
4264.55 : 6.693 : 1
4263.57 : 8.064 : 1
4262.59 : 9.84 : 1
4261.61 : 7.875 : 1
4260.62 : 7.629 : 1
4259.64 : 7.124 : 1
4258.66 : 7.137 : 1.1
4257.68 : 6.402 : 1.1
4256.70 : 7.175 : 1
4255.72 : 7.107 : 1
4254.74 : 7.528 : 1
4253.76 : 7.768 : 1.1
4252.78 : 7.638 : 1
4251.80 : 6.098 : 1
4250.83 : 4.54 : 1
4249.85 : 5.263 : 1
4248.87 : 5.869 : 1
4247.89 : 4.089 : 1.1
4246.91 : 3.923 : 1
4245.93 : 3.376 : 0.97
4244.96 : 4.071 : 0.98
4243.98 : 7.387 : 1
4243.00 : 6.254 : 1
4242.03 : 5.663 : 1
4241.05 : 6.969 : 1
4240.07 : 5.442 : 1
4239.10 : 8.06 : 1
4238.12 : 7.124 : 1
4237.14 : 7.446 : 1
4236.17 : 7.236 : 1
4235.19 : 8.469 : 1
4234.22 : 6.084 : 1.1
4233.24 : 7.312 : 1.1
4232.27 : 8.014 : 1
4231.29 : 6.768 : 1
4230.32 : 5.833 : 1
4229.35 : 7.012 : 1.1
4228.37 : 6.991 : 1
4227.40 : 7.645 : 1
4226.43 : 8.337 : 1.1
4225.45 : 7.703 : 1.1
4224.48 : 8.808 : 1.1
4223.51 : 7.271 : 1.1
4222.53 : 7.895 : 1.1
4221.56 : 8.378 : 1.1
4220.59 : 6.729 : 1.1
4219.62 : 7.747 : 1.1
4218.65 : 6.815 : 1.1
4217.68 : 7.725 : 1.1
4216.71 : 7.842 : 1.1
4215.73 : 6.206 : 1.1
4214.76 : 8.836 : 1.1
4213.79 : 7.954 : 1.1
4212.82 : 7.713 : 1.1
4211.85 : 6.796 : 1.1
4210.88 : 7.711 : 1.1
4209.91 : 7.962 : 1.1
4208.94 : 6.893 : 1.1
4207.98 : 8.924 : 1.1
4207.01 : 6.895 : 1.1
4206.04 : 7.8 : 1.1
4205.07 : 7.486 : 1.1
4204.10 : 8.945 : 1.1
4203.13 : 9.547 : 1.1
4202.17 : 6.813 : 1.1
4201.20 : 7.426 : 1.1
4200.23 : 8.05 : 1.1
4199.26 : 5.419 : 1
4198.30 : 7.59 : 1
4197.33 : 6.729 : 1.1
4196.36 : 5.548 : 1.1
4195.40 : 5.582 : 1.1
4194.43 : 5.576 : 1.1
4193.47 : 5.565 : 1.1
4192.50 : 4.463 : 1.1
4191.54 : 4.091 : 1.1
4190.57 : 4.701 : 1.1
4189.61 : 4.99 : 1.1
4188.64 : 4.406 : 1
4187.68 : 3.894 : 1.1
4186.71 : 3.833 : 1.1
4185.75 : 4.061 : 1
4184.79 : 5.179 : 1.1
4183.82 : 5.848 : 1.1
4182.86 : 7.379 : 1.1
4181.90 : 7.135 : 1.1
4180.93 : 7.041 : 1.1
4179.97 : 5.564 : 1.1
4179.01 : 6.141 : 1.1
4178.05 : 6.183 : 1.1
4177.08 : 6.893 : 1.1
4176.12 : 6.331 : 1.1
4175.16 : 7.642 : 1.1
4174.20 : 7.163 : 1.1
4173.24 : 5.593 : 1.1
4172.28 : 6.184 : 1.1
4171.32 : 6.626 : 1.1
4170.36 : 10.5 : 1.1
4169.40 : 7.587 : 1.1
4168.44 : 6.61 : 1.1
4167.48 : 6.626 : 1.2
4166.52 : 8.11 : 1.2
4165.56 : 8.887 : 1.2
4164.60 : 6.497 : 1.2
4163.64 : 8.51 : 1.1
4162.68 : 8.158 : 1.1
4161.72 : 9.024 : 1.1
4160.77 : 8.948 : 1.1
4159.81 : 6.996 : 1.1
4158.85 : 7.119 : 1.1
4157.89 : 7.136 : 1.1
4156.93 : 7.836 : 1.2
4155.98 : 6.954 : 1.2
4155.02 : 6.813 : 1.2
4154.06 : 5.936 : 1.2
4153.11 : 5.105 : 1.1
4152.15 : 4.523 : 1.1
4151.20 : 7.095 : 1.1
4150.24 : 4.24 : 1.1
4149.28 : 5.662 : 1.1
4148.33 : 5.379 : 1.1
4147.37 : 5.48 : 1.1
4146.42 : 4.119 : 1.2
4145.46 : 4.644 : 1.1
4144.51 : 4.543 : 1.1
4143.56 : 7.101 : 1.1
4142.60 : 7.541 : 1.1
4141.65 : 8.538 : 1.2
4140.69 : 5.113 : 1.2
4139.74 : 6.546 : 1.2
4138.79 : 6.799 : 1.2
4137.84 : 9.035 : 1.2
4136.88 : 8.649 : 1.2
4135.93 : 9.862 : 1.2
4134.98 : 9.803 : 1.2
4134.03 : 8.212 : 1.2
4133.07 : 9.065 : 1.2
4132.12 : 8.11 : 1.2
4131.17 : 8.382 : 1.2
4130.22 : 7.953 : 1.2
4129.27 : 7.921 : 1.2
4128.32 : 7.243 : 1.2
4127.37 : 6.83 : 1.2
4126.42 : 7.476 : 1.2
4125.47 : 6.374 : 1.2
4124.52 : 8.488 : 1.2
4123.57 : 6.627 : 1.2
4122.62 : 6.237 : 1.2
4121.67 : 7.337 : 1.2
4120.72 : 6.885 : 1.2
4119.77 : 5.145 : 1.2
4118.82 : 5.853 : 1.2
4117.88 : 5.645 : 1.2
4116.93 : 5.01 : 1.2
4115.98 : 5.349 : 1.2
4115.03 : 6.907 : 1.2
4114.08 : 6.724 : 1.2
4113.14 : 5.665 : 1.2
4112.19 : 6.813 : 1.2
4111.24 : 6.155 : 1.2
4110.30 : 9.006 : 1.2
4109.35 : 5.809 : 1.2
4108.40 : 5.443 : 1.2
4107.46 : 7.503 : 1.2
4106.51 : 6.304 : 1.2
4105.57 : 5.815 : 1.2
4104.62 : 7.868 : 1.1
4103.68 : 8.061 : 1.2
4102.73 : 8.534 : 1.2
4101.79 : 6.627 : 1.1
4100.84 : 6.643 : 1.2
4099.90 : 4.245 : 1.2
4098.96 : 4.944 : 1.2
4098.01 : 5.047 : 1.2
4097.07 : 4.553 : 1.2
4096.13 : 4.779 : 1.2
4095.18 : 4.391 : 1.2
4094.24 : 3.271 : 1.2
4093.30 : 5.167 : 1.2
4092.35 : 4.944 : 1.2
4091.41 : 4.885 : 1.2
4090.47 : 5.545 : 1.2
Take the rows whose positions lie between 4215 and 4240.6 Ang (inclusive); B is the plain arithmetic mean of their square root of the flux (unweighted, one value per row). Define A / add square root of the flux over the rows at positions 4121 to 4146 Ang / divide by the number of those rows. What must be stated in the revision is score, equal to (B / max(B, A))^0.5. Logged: 1.00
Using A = 2.72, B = 2.71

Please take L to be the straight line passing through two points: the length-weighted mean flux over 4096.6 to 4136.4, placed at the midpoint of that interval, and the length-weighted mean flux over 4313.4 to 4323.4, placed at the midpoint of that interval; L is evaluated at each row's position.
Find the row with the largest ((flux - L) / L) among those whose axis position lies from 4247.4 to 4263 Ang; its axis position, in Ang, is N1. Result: 4262.59 Ang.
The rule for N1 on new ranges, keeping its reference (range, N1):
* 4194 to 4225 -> 4203.13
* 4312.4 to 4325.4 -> 4320.89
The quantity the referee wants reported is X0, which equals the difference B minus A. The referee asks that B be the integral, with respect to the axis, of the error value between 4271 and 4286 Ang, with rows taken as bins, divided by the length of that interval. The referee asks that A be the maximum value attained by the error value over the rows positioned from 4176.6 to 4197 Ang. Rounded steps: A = 1.10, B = 1.006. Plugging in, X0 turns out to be -0.09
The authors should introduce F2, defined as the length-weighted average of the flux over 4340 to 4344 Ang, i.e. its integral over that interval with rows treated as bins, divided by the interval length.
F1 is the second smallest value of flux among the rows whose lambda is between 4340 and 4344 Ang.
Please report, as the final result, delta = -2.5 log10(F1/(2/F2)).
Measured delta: -2.9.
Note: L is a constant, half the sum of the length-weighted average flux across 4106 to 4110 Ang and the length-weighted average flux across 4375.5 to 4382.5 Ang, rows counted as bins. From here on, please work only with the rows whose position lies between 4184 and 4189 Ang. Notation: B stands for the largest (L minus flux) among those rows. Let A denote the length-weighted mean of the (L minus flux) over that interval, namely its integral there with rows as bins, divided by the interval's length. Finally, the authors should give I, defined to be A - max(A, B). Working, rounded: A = 3.2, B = 3.7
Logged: -0.5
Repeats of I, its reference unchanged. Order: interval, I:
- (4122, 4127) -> -0.8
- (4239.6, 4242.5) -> -0.6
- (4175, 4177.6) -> -0.5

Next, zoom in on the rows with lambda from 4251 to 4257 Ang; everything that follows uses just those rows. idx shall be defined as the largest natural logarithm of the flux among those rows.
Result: 2.05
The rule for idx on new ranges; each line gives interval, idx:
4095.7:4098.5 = 1.62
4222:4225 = 2.18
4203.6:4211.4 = 2.19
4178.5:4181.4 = 1.95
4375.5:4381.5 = 2.30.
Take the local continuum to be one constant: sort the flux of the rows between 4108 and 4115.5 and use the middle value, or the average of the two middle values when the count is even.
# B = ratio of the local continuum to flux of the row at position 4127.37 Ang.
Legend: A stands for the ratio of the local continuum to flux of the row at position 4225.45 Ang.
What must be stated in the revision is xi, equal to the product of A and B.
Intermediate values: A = 0.84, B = 0.94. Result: 0.79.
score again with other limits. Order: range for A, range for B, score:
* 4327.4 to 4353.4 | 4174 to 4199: 0.99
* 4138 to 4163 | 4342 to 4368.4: 1.00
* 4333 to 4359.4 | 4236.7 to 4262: 0.98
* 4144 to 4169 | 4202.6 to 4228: 1.00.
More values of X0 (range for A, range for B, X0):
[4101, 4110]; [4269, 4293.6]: -0.19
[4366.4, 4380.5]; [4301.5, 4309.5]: -0.90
